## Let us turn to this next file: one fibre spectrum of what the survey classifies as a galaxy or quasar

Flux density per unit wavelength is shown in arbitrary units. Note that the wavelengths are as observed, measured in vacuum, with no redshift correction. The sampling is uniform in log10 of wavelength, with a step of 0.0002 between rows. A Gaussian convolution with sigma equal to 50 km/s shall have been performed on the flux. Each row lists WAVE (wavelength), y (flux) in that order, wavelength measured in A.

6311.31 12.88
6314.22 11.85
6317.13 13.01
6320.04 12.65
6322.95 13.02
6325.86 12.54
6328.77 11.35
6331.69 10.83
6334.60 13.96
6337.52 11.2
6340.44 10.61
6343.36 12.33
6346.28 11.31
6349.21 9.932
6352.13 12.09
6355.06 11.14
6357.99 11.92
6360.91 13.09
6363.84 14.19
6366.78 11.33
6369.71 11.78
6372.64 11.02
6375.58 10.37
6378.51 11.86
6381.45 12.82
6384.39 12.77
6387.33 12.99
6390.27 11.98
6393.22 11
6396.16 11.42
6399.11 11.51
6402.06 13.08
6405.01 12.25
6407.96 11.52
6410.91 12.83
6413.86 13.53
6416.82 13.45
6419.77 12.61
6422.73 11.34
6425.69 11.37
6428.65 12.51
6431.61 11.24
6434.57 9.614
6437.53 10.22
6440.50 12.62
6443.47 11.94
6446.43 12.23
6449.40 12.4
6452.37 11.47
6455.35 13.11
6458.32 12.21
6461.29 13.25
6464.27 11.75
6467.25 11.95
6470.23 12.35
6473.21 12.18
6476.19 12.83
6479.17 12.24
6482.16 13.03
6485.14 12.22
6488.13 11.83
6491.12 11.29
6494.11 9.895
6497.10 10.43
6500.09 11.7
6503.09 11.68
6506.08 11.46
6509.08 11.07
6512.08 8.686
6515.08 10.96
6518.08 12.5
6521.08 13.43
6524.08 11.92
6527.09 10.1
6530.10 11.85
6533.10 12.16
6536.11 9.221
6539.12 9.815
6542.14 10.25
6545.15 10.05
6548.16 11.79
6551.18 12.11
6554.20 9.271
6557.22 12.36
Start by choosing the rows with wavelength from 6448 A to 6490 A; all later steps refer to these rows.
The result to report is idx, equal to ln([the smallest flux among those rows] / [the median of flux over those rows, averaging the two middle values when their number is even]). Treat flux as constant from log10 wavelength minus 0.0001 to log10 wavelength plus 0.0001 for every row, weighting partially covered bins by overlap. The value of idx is -0.06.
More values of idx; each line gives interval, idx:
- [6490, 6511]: -0.13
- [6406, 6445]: -0.22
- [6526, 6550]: -0.10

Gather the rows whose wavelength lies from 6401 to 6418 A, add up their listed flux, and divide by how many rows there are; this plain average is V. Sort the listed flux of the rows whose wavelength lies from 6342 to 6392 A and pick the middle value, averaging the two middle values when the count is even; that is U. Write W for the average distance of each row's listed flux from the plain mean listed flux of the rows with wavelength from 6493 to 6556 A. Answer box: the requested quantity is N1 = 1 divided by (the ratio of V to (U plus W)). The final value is 1.02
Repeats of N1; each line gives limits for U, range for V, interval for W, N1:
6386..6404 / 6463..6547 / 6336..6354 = 1.09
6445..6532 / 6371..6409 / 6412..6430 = 1.06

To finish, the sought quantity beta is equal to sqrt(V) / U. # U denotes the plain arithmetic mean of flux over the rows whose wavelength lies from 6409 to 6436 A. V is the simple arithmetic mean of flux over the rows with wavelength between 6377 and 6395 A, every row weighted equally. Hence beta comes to 0.290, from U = 12.1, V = 12.2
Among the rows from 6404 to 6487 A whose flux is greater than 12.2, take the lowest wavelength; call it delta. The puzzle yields 6405.01 A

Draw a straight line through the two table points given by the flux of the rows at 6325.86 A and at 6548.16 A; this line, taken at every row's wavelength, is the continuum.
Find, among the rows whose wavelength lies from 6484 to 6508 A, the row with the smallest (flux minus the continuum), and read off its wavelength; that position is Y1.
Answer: 6494.11 A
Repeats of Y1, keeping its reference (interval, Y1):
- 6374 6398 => 6375.58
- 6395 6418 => 6396.16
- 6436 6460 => 6437.53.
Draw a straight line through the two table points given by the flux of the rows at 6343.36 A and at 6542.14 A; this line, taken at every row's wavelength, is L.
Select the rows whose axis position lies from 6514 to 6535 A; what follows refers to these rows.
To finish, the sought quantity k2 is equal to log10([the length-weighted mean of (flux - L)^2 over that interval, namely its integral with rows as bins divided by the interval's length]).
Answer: 0.47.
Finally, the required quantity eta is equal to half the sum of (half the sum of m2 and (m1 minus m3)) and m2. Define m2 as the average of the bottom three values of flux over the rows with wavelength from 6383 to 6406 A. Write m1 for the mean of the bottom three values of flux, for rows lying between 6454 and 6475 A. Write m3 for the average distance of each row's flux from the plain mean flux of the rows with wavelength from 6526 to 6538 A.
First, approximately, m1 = 12.0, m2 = 11.3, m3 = 1.17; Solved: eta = 11.2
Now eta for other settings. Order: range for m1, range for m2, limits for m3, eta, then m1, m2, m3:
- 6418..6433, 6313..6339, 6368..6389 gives 11.0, 11.3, 11.1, 0.78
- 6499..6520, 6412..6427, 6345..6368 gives 11.2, 10.2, 11.8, 0.95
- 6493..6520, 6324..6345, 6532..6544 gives 10.4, 9.7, 10.9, 0.90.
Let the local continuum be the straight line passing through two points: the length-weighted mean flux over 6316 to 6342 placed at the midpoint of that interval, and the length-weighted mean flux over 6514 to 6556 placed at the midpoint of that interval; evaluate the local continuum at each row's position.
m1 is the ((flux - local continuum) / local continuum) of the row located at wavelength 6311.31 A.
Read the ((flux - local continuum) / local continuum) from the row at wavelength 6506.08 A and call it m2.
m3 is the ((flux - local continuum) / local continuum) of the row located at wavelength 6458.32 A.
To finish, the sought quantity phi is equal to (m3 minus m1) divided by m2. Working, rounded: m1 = 0.055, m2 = 0.02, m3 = 0.06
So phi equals 0.4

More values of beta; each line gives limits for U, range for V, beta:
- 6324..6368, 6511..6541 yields 0.281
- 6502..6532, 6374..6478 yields 0.306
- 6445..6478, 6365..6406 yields 0.279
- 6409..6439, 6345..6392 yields 0.291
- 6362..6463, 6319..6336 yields 0.292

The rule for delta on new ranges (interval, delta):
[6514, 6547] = 6518.08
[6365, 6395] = 6381.45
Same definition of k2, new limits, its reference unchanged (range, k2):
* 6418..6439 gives 0.00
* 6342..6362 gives 0.09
